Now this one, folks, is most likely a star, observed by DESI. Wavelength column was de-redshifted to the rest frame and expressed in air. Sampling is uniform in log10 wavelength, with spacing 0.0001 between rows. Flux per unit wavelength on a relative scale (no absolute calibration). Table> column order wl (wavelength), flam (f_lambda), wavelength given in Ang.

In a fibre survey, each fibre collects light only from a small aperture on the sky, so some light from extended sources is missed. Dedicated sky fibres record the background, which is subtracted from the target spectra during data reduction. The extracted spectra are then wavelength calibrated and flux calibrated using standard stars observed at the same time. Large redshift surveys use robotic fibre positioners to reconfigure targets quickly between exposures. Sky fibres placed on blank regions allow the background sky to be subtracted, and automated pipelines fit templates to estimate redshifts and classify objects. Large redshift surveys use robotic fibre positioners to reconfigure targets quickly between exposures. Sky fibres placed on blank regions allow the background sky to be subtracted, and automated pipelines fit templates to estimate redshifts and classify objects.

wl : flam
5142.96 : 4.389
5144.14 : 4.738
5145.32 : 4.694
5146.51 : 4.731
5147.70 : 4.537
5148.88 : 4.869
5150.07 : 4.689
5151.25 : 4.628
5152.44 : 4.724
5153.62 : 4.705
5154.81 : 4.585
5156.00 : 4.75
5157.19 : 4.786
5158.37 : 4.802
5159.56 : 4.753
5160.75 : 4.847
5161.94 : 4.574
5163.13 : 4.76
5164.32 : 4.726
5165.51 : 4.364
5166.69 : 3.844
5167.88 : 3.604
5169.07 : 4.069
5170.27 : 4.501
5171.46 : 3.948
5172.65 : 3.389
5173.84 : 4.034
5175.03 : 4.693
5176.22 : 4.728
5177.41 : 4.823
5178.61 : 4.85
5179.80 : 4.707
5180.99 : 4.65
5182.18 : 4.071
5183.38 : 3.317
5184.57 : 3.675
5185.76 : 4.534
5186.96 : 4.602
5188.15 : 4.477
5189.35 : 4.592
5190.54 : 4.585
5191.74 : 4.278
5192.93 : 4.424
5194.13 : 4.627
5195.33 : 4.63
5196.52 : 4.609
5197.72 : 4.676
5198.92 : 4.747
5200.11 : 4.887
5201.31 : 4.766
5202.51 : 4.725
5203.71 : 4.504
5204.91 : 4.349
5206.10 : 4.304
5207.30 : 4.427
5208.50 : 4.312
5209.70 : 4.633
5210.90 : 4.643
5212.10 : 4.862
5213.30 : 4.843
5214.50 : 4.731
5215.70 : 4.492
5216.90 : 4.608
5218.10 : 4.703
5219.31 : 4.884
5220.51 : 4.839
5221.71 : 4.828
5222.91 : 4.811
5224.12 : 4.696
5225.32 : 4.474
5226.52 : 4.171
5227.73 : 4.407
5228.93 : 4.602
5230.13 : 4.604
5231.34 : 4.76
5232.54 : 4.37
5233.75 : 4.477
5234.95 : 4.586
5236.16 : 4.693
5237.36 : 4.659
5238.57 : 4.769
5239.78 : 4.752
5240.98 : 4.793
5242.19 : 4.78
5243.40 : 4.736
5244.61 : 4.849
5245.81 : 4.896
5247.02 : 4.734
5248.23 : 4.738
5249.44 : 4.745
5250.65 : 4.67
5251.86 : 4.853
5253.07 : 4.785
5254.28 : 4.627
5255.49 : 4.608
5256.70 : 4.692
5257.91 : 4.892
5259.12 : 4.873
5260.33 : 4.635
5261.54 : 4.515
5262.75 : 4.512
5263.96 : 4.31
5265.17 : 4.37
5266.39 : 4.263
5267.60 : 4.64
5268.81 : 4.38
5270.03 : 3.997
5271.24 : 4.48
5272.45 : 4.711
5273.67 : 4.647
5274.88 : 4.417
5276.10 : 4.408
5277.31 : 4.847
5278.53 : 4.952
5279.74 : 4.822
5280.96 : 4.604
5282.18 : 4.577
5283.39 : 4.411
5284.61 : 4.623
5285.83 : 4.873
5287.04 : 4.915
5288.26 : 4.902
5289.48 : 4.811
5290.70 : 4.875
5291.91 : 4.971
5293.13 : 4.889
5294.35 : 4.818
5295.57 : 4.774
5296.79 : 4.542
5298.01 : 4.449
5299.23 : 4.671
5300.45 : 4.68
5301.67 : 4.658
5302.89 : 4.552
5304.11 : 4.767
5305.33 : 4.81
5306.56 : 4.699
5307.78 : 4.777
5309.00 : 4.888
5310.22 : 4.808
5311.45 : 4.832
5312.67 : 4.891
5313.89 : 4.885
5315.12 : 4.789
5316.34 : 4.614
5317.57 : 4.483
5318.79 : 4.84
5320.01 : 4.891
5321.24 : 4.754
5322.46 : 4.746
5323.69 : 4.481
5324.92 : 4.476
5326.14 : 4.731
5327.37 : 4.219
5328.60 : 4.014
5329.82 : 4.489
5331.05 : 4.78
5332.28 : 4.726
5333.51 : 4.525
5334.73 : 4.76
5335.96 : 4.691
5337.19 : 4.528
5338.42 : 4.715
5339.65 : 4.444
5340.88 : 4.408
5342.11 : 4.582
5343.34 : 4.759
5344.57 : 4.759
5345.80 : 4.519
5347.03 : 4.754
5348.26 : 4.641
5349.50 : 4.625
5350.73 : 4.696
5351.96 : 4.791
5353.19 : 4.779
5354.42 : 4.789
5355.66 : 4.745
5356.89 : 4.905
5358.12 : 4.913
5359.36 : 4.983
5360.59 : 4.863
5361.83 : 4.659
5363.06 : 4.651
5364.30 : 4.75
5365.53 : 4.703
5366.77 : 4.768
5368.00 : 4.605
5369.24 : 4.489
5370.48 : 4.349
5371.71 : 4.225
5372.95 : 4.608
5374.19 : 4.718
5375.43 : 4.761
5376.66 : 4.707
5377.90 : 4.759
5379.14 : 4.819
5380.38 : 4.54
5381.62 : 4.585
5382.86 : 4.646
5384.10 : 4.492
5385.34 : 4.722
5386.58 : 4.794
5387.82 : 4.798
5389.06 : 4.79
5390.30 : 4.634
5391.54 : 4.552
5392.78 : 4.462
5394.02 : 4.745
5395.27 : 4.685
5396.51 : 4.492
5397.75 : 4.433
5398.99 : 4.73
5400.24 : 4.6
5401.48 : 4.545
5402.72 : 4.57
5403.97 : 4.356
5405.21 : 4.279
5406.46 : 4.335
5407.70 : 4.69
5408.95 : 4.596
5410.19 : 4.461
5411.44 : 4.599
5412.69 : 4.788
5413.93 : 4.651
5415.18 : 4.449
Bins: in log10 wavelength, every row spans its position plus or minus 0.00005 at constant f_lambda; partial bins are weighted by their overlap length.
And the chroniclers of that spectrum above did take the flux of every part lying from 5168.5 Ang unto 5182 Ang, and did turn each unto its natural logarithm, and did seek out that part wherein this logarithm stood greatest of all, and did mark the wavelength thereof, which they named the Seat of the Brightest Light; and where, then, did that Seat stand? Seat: 5178.61 Ang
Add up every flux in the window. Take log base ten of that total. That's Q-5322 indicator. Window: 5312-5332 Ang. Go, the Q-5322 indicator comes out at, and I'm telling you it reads 1.870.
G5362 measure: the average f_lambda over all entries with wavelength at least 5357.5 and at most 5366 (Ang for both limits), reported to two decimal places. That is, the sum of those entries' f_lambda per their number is 4.79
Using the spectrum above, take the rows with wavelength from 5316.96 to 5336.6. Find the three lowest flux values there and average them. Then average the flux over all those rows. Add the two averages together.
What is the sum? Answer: 8.8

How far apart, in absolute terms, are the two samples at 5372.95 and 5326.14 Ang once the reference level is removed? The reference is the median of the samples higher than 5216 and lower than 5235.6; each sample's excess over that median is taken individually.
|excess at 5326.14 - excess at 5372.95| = 0.12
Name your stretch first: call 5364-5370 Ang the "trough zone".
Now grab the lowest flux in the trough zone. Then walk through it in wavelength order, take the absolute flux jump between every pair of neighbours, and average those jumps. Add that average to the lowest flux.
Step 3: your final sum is 4.59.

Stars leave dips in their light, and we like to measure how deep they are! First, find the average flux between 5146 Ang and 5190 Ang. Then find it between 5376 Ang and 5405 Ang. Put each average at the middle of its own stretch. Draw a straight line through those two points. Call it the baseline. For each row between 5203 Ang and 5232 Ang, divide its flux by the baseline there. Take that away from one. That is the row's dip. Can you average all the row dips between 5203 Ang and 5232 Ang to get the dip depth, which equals -0.024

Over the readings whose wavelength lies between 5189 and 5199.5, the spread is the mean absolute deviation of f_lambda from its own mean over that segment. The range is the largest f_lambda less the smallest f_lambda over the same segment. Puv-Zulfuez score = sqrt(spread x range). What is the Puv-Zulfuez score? 0.216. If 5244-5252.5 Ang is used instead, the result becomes 0.126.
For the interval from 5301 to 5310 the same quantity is 0.169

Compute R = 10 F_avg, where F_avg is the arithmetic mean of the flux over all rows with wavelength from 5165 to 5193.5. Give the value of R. 42.8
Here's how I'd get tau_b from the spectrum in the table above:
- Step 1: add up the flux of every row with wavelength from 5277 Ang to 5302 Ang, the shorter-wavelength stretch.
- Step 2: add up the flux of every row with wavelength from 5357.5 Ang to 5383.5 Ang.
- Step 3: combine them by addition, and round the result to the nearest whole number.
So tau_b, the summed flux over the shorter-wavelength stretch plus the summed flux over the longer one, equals 198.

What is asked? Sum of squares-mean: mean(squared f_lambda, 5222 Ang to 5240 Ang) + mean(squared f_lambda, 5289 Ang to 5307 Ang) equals 43.5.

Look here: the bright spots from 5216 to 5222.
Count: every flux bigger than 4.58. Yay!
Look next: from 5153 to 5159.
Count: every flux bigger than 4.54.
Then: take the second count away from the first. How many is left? 0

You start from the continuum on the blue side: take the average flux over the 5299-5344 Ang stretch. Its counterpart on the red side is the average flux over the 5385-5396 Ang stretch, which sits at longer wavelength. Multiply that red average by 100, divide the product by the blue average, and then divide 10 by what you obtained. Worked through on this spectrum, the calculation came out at 0.099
